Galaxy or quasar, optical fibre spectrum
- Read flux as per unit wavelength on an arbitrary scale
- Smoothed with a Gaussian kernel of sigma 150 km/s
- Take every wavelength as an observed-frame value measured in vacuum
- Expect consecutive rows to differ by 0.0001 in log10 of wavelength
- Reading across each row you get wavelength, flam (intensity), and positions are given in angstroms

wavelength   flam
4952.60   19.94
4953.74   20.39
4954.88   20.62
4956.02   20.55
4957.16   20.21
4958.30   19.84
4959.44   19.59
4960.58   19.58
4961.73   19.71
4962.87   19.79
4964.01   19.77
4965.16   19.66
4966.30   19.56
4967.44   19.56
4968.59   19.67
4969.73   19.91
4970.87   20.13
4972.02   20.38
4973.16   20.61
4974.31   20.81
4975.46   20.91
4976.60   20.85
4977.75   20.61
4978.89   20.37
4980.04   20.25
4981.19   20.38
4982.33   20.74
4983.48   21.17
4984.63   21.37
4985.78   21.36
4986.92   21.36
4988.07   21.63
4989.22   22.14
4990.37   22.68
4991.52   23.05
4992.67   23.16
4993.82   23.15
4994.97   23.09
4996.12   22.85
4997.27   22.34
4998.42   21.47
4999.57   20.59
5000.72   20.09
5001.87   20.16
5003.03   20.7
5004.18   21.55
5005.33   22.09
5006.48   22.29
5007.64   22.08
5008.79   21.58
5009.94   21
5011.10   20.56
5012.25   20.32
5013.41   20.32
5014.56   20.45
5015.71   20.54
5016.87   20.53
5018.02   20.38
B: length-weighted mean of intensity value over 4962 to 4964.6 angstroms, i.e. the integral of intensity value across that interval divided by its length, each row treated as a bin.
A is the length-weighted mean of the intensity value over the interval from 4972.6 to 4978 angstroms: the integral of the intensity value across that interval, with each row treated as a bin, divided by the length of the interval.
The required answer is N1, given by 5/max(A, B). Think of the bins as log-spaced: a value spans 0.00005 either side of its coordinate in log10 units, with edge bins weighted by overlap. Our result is 0.241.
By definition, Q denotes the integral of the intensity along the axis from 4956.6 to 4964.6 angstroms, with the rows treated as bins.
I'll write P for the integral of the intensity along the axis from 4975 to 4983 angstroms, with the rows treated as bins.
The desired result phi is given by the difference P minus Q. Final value 7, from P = 165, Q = 158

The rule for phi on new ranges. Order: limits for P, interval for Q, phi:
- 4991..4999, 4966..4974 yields 22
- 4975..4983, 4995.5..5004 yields -15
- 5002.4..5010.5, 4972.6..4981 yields 2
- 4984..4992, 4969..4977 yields 11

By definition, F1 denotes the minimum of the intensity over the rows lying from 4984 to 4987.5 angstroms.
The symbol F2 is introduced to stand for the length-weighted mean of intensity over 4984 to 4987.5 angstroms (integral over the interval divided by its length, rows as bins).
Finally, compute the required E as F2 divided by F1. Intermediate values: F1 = 21.36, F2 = 21.4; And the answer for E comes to 1.00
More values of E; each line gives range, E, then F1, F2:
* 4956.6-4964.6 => 1.01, 19.58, 19.8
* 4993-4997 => 1.01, 22.85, 23.0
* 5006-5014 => 1.04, 20.32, 21.1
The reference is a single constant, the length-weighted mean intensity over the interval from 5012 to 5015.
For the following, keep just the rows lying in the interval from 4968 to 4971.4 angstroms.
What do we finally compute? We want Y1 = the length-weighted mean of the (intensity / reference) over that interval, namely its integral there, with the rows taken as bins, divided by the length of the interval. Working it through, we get 0.98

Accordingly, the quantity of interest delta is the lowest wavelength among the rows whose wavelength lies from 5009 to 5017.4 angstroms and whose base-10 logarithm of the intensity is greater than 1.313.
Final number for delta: 5009.94 angstroms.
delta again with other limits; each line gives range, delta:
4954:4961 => 4954.88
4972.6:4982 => 4973.16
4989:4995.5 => 4989.22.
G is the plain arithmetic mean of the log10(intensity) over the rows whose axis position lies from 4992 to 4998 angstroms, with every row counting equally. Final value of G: 1.360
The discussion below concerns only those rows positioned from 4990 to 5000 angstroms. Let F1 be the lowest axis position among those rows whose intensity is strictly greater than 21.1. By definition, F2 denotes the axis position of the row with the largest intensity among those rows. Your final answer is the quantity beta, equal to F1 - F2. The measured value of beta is -2.3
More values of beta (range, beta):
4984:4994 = -8.0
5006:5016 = 0.0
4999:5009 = -2.3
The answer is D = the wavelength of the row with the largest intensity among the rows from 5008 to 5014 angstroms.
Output 5008.79 angstroms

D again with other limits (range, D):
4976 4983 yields 4976.60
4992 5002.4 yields 4992.67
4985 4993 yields 4992.67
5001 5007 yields 5006.48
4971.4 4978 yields 4975.46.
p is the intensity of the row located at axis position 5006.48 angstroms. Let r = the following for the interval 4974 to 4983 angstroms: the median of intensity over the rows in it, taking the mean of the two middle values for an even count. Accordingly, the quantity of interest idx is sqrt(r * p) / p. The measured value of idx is 0.96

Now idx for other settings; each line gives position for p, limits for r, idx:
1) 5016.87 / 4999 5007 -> 1.00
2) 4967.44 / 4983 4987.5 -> 1.04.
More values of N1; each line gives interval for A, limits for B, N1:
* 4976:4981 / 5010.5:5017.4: 0.244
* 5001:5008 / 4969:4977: 0.234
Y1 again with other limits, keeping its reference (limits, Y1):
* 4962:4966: 0.97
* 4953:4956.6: 1.01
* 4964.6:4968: 0.96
